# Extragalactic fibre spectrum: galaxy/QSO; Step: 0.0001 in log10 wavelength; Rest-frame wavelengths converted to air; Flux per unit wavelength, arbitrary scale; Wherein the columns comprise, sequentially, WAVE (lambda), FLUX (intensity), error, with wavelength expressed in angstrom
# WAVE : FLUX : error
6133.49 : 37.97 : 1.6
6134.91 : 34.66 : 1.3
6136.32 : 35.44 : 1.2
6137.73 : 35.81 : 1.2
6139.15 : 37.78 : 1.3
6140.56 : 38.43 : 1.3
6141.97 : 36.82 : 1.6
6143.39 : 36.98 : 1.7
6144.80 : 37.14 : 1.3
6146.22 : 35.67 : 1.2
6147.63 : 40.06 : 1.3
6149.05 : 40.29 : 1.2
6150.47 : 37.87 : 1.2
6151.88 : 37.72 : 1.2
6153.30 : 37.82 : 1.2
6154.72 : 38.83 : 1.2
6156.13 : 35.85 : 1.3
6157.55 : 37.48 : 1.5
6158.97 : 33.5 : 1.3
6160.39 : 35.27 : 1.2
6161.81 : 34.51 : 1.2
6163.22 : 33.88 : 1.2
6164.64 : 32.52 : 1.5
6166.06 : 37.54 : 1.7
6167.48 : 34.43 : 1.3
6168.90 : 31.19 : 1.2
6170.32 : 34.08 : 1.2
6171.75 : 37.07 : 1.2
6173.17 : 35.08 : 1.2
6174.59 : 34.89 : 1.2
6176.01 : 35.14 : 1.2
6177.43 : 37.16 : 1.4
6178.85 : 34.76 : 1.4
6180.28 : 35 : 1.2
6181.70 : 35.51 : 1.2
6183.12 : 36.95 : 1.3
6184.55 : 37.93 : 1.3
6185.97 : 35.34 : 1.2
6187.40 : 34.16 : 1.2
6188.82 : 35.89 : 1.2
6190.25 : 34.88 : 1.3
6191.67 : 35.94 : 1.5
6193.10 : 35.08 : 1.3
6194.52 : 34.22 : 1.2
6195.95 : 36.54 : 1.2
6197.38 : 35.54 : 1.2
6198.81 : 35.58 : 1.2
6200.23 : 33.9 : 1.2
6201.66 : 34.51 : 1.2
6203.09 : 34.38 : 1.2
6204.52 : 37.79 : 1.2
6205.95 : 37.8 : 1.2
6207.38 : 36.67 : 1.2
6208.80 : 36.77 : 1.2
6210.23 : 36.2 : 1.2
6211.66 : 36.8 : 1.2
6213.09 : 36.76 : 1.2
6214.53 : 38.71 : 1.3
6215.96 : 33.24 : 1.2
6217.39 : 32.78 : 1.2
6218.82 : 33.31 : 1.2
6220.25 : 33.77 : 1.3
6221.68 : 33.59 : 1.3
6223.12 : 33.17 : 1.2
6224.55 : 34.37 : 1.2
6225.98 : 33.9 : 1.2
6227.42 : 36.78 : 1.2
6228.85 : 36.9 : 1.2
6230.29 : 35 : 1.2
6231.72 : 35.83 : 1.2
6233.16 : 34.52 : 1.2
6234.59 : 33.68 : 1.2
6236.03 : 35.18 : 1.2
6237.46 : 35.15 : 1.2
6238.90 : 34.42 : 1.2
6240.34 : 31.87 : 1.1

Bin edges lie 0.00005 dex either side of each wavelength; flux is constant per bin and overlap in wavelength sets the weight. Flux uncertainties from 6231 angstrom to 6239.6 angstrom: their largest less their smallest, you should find 0.000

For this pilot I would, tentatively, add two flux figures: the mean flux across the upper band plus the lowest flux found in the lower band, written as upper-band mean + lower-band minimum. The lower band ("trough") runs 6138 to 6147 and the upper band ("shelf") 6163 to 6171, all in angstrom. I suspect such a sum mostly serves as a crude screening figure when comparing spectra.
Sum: 69.6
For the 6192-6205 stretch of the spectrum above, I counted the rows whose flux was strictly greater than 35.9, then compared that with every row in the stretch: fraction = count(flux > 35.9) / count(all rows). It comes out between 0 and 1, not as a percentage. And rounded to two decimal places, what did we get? 0.22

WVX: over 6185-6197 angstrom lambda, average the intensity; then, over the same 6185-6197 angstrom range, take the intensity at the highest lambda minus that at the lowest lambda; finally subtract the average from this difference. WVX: -34.1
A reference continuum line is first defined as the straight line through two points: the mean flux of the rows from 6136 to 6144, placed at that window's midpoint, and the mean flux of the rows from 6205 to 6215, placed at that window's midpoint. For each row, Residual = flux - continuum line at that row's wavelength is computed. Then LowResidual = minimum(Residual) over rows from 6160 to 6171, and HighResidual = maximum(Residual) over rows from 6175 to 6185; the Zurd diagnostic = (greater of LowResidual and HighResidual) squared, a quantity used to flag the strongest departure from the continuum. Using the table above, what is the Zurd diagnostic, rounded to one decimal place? 0.8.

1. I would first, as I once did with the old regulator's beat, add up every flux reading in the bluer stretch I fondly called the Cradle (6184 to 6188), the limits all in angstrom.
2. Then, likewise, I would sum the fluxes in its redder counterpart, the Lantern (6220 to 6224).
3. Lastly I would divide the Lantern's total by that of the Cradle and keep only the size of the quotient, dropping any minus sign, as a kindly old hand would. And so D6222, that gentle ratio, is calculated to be 0.94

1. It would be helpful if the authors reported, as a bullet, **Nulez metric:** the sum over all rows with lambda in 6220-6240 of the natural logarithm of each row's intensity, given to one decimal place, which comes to 49.7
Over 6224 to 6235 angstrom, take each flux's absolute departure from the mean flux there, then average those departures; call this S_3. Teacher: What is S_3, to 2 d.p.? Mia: 1.04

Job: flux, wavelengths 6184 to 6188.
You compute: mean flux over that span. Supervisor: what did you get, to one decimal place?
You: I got 35.8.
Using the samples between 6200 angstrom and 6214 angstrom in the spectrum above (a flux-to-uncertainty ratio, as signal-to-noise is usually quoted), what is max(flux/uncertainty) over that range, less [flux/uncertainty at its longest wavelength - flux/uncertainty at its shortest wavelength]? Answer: 29.1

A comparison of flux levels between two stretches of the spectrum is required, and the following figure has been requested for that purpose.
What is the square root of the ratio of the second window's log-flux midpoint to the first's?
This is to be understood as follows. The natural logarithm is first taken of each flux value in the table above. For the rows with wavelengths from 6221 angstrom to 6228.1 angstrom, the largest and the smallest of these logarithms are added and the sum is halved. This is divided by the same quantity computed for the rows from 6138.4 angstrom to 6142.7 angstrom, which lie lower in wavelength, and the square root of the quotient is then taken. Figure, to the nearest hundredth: 0.99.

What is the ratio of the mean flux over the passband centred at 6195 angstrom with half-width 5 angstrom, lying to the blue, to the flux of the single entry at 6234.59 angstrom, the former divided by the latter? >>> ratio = 1.05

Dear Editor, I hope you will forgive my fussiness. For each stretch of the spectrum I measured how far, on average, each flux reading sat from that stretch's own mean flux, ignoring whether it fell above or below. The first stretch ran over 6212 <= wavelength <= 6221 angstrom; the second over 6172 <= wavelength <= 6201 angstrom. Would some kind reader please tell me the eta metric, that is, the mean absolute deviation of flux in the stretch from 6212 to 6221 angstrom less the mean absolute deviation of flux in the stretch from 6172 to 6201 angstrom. 1.2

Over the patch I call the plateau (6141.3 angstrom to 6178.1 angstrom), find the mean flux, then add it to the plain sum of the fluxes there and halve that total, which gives 487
